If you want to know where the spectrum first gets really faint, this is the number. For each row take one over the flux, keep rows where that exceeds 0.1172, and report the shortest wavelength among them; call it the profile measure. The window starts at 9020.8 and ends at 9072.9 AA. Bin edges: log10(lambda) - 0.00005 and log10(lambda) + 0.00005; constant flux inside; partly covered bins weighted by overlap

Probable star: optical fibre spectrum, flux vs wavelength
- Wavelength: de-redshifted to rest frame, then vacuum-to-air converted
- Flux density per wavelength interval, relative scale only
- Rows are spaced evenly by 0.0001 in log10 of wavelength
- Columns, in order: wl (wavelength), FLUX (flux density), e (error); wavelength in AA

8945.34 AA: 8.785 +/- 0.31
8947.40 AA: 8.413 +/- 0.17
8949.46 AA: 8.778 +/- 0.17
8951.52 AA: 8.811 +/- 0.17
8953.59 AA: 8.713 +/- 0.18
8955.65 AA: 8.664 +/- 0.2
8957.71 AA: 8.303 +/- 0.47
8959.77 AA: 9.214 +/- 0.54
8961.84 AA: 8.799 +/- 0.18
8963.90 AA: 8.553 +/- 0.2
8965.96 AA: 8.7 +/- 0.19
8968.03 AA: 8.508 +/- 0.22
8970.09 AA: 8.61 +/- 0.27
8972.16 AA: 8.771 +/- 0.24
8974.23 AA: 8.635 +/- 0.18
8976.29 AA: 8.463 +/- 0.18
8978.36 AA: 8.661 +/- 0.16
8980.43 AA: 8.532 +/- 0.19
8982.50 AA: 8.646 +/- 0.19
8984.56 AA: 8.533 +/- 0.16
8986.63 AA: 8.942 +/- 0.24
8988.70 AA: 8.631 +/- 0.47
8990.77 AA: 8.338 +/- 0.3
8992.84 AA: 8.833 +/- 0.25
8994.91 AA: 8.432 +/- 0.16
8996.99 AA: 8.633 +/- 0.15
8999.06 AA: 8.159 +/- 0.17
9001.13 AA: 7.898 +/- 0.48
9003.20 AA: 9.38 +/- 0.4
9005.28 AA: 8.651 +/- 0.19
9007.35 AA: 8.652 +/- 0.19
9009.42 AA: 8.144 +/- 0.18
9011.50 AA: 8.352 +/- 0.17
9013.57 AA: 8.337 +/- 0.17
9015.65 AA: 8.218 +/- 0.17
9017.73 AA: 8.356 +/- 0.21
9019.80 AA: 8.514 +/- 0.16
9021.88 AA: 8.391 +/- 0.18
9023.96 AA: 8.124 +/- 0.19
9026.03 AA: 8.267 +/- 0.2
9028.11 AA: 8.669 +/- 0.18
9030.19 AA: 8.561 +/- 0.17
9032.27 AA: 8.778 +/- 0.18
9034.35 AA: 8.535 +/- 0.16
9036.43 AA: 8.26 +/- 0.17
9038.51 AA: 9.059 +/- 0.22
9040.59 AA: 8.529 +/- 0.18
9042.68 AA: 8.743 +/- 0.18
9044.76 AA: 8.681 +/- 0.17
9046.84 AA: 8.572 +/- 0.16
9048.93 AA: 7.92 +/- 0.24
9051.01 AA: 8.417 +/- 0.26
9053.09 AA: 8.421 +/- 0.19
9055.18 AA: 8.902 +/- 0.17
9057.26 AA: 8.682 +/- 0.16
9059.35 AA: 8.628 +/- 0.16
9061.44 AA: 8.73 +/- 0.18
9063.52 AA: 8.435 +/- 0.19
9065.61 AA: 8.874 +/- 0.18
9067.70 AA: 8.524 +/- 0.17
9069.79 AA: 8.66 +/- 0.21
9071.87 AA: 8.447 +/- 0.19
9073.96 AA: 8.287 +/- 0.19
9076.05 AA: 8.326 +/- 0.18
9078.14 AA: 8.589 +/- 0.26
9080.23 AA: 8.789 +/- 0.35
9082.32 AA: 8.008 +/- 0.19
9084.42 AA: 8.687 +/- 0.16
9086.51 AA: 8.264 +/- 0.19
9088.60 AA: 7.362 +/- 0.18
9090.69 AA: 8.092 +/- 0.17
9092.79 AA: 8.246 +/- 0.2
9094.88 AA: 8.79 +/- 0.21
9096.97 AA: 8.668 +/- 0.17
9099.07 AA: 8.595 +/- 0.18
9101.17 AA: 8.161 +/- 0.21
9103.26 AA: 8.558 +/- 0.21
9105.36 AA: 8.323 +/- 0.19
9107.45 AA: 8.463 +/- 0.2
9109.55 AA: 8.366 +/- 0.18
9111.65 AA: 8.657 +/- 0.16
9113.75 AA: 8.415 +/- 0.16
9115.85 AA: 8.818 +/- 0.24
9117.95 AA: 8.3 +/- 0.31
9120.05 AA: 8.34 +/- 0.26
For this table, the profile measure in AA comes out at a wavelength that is 9021.88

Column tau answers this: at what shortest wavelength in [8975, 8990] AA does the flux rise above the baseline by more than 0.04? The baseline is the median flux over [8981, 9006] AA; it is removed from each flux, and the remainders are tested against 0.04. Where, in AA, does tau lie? 8986.63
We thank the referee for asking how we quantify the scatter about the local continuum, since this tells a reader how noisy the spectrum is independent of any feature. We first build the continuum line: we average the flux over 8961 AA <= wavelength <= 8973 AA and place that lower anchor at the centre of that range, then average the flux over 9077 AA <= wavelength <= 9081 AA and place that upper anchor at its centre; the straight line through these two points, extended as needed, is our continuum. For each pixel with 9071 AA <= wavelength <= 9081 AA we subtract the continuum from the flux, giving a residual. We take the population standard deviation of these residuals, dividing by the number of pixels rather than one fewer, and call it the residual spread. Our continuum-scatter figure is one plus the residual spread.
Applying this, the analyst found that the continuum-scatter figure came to 1.18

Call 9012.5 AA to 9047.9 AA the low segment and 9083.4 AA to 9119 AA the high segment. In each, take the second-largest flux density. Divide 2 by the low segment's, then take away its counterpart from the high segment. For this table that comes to -8.56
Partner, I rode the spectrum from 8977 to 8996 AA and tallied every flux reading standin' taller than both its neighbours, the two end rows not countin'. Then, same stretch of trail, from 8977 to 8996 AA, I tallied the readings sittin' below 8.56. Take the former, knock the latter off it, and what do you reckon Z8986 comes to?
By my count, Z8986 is -1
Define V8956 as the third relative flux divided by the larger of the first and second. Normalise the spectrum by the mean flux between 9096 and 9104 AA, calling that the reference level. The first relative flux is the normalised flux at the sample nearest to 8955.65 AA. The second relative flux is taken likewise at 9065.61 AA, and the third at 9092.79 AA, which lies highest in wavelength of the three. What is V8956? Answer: 0.929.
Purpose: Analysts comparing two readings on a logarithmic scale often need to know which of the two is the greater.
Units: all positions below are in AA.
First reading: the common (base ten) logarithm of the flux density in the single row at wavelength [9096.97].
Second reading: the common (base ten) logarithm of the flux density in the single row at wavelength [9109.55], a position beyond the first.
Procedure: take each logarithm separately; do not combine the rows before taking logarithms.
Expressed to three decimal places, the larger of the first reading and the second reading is 0.938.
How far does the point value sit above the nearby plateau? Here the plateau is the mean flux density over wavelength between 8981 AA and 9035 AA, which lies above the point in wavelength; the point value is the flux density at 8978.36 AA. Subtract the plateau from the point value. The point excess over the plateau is 0.16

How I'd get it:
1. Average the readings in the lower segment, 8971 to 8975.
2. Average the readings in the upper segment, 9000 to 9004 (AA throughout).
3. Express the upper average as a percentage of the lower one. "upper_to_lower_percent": 99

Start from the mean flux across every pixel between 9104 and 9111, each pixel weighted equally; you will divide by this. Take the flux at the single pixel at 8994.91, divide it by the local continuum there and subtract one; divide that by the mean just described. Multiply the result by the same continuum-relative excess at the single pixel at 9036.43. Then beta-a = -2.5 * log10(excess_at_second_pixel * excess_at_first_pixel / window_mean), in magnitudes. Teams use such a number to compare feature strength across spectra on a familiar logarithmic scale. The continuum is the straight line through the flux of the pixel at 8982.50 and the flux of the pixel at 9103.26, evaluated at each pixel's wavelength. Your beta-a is 9.9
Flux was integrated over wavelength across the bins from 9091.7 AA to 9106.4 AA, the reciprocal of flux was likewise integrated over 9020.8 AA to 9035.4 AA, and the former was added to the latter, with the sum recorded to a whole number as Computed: 126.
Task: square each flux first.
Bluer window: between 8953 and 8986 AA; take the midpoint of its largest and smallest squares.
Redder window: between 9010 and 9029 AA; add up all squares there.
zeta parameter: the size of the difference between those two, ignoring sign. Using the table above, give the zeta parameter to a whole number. 552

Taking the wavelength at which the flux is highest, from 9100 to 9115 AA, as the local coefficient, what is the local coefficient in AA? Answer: 9111.65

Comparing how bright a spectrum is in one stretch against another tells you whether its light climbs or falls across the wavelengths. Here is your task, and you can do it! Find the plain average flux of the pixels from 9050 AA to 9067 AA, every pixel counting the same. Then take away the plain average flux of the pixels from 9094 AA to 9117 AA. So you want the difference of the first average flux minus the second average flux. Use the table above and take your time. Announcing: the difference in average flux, 0.11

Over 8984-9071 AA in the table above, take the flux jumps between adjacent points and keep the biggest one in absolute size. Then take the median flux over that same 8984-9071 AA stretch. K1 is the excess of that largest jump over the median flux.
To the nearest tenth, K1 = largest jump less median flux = -7.1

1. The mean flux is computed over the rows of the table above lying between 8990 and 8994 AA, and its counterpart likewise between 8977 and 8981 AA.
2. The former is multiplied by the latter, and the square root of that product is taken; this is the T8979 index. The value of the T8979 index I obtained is 8.59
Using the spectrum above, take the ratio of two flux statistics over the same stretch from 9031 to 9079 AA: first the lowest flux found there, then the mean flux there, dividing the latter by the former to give 1.08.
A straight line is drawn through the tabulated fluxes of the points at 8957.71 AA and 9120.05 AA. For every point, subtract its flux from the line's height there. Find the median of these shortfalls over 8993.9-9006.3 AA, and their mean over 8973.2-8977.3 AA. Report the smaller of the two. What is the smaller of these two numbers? -0.24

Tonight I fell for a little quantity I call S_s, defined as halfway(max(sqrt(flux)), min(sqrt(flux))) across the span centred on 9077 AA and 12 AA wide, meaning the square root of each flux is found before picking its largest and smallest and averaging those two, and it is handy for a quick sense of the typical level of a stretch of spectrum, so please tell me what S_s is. 2.90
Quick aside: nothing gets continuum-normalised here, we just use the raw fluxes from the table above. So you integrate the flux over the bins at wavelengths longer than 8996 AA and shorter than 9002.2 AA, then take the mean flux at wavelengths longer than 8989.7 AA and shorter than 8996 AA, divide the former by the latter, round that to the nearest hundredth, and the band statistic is 5.99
